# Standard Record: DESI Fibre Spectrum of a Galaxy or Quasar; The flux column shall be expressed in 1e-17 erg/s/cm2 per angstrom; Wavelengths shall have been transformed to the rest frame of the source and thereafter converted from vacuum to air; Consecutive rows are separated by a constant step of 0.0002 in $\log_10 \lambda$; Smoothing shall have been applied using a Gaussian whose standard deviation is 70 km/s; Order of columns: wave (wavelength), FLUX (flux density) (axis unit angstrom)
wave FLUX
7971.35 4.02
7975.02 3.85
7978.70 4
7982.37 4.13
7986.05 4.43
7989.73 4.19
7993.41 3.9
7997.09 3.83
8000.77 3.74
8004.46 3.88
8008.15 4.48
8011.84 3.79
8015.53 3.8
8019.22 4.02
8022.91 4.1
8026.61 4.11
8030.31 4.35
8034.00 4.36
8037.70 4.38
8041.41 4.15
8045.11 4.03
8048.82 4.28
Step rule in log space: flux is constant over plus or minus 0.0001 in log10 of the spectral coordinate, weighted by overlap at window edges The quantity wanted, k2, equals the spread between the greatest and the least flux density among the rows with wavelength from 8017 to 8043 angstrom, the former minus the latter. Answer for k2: 0.4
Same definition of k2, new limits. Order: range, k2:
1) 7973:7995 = 0.6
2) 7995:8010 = 0.7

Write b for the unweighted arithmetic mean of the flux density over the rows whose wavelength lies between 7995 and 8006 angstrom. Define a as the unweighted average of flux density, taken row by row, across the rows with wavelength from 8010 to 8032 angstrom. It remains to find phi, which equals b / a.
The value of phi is 0.95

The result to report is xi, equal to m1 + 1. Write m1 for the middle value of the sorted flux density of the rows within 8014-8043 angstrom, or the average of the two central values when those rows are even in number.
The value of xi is 5.13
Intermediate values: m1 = 4.13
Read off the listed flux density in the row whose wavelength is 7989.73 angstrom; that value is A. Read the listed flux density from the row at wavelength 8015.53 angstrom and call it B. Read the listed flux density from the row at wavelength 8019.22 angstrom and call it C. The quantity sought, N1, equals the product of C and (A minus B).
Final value 1.6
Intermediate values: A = 4.19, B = 3.8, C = 4.02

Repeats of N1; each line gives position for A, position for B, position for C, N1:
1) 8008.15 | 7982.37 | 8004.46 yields 1.4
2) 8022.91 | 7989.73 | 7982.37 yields -0.4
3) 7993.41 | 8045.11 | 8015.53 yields -0.5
